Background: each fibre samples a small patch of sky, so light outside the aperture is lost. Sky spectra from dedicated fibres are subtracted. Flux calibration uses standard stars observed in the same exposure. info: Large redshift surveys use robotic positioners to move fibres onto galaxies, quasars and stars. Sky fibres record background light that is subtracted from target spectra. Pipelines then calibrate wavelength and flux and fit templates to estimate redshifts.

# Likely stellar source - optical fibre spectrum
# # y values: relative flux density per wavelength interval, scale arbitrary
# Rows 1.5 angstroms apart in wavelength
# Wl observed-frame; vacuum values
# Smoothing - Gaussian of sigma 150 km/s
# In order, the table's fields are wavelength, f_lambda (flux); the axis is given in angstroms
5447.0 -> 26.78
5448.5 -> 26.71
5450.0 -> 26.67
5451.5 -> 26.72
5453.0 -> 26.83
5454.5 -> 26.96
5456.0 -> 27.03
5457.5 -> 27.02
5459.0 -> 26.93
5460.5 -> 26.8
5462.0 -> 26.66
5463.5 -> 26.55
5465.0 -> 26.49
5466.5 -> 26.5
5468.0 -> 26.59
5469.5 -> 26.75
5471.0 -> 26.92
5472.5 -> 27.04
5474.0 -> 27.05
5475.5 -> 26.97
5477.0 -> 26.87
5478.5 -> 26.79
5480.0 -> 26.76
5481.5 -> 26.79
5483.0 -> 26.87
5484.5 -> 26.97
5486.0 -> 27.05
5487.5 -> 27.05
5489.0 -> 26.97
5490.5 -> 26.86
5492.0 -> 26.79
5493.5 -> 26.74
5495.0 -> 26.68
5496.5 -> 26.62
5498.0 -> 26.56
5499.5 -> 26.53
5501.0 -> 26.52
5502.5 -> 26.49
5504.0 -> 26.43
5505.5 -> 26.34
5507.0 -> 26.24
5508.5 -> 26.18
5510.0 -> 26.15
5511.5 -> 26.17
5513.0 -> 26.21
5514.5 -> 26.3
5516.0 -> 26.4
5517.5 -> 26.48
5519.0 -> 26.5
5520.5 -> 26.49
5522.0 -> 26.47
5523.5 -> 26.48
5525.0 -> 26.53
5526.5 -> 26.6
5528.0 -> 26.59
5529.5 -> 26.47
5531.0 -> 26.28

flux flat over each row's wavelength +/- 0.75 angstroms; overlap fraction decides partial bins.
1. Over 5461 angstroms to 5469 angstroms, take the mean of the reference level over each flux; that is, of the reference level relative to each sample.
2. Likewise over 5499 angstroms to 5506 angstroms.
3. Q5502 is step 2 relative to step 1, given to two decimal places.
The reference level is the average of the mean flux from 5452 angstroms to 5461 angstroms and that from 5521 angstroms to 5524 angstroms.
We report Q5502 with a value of 1.00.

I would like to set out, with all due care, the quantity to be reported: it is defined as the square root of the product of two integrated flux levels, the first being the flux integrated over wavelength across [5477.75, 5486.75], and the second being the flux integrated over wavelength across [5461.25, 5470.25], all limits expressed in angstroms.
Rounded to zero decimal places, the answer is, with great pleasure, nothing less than 241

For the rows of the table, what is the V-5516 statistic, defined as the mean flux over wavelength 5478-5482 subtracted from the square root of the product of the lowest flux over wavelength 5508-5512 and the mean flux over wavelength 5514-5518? -0.51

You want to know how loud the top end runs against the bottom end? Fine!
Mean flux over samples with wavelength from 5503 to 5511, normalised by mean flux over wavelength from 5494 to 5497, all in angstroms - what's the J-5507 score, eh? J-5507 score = 0.99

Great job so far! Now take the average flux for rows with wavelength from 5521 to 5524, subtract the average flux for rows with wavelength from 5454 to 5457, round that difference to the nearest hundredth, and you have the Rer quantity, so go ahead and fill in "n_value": -0.52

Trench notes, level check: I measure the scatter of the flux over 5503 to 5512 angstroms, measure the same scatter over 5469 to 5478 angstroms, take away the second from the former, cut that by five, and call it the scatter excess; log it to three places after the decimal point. 0.000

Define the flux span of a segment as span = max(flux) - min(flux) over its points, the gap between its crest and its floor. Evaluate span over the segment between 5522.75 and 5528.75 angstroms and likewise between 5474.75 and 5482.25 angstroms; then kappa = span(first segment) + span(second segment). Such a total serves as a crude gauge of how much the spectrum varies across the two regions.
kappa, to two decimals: 0.33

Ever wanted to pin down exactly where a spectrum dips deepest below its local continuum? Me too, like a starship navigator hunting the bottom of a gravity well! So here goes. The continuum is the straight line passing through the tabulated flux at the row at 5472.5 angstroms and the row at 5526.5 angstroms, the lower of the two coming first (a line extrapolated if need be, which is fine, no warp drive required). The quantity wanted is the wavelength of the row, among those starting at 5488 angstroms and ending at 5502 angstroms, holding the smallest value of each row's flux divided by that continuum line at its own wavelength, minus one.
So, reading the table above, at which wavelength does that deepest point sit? 5499.5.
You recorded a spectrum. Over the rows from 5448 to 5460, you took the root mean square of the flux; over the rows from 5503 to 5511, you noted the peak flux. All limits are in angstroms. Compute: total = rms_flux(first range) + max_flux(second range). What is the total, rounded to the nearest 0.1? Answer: 53.3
